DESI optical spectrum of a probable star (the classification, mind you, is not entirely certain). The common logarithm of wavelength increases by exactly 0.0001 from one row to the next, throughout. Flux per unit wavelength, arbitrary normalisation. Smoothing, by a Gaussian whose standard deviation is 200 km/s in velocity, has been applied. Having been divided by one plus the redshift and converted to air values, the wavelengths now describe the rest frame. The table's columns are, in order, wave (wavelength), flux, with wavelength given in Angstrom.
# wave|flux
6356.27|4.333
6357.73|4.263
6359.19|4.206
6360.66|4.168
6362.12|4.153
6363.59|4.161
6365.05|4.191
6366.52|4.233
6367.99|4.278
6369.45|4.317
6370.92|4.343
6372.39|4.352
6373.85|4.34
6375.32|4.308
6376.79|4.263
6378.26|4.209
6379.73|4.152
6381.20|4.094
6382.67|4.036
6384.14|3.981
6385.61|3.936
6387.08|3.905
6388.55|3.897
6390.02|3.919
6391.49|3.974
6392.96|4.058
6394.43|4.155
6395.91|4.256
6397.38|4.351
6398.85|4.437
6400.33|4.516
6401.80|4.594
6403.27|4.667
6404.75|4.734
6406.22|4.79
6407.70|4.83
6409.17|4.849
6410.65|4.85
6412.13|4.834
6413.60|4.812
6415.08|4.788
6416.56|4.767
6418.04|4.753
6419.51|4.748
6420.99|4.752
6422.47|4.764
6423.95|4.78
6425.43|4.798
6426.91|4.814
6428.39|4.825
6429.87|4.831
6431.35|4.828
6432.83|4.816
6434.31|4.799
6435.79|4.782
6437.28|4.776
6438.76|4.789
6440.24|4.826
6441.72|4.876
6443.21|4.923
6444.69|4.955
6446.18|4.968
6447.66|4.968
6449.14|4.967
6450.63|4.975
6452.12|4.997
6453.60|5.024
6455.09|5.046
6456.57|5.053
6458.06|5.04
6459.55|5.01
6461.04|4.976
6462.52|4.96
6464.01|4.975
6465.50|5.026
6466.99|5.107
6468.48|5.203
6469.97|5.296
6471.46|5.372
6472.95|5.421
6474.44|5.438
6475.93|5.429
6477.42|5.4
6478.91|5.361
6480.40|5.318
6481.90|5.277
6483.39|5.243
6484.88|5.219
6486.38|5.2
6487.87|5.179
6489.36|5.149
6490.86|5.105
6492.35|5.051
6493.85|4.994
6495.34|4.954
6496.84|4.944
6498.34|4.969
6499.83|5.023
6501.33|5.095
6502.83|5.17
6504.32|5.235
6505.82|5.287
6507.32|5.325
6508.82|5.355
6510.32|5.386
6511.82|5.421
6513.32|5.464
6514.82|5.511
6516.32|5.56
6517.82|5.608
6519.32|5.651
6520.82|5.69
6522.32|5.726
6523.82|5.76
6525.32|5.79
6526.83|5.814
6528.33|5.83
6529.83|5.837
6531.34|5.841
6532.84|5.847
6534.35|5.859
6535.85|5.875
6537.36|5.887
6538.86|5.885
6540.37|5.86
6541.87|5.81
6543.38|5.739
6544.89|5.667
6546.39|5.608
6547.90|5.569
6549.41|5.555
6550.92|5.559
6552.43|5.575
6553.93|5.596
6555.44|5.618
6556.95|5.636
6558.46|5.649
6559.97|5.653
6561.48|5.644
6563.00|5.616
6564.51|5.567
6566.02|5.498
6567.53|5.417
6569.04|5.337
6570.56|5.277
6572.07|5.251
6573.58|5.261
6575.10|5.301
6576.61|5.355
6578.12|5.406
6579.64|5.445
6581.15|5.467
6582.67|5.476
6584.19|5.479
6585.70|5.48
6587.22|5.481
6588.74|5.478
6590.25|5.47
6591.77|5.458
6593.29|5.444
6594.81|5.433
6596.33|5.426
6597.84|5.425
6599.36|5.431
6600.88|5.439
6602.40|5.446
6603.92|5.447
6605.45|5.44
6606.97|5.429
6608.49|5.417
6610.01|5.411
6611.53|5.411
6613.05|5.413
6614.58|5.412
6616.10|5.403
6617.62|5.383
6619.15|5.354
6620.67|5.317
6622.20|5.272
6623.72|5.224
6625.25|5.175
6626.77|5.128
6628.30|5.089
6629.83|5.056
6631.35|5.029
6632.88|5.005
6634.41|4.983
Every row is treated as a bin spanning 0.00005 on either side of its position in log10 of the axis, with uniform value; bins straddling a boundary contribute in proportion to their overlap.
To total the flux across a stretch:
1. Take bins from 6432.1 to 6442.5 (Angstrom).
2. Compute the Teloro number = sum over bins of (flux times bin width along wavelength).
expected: 50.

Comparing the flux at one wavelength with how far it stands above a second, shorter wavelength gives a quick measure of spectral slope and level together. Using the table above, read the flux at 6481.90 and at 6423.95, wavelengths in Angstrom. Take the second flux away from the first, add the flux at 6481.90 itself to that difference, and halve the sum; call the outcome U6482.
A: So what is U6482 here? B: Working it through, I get 2.9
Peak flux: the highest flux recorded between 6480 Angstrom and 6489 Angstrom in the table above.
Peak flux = 5.318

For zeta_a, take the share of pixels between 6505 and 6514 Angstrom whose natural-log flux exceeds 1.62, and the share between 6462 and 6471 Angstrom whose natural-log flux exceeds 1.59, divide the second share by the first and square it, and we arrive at 1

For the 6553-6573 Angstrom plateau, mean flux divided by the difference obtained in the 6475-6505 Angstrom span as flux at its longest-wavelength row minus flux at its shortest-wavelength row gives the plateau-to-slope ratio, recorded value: -28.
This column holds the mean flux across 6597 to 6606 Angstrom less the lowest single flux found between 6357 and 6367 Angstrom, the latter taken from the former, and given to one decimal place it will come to 1.3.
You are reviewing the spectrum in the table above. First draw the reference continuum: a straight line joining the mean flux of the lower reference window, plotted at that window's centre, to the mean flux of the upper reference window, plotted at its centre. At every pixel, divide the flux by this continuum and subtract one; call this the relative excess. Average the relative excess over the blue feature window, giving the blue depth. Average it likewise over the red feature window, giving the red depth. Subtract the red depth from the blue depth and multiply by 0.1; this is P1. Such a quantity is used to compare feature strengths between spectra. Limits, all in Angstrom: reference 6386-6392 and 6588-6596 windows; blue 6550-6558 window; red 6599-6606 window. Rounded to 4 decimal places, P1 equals 0.0100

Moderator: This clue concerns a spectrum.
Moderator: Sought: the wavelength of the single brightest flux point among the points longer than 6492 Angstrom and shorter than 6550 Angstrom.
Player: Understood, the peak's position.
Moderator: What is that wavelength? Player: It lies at 6537.36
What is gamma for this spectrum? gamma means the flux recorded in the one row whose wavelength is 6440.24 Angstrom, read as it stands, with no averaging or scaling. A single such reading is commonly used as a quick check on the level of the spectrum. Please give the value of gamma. 4.826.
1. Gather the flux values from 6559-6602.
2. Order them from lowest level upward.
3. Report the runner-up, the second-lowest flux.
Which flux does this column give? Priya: 5.261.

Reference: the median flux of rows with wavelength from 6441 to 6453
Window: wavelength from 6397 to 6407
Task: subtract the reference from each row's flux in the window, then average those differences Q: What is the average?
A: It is -0.4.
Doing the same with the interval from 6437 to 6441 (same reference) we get -0.2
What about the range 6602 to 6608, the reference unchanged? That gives 0.5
